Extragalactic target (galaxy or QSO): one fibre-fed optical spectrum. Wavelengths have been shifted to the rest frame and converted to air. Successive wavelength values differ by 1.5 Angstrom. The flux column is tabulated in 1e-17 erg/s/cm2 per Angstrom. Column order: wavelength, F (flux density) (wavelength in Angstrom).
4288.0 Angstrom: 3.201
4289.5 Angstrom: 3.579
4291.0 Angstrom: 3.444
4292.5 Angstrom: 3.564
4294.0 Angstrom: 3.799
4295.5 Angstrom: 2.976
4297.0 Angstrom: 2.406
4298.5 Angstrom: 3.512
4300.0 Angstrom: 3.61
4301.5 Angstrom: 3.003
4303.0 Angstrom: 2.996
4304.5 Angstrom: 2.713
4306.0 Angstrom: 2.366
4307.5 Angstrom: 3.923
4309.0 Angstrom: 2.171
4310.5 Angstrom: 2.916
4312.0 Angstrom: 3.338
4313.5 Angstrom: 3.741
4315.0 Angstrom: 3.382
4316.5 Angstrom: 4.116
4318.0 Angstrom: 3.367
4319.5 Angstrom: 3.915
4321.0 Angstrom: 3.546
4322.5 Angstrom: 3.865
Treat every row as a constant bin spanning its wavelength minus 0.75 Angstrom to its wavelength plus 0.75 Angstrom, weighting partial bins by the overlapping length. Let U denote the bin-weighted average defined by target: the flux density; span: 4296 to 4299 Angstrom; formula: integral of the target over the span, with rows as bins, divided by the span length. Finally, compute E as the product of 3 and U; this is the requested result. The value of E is 8.7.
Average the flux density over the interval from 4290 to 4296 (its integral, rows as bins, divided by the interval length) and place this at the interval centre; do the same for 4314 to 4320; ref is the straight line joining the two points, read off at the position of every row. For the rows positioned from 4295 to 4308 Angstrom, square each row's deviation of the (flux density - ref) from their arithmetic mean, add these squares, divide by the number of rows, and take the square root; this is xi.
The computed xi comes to 0.50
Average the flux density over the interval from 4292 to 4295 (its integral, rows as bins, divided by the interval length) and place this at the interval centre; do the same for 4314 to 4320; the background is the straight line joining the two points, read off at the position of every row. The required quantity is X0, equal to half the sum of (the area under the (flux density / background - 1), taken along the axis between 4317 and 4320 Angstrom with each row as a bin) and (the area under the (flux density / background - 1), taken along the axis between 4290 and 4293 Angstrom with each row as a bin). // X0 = -0.06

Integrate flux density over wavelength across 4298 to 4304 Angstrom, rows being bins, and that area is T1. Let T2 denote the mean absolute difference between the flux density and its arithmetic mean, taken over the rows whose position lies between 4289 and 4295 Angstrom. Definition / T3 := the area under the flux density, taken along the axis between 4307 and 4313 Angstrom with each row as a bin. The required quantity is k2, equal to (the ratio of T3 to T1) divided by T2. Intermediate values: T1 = 19.5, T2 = 0.10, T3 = 18.5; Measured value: 9.4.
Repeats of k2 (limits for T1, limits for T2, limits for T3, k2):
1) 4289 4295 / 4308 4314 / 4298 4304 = 1.8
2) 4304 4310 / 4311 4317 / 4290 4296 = 4.4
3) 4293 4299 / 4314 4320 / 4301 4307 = 2.8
